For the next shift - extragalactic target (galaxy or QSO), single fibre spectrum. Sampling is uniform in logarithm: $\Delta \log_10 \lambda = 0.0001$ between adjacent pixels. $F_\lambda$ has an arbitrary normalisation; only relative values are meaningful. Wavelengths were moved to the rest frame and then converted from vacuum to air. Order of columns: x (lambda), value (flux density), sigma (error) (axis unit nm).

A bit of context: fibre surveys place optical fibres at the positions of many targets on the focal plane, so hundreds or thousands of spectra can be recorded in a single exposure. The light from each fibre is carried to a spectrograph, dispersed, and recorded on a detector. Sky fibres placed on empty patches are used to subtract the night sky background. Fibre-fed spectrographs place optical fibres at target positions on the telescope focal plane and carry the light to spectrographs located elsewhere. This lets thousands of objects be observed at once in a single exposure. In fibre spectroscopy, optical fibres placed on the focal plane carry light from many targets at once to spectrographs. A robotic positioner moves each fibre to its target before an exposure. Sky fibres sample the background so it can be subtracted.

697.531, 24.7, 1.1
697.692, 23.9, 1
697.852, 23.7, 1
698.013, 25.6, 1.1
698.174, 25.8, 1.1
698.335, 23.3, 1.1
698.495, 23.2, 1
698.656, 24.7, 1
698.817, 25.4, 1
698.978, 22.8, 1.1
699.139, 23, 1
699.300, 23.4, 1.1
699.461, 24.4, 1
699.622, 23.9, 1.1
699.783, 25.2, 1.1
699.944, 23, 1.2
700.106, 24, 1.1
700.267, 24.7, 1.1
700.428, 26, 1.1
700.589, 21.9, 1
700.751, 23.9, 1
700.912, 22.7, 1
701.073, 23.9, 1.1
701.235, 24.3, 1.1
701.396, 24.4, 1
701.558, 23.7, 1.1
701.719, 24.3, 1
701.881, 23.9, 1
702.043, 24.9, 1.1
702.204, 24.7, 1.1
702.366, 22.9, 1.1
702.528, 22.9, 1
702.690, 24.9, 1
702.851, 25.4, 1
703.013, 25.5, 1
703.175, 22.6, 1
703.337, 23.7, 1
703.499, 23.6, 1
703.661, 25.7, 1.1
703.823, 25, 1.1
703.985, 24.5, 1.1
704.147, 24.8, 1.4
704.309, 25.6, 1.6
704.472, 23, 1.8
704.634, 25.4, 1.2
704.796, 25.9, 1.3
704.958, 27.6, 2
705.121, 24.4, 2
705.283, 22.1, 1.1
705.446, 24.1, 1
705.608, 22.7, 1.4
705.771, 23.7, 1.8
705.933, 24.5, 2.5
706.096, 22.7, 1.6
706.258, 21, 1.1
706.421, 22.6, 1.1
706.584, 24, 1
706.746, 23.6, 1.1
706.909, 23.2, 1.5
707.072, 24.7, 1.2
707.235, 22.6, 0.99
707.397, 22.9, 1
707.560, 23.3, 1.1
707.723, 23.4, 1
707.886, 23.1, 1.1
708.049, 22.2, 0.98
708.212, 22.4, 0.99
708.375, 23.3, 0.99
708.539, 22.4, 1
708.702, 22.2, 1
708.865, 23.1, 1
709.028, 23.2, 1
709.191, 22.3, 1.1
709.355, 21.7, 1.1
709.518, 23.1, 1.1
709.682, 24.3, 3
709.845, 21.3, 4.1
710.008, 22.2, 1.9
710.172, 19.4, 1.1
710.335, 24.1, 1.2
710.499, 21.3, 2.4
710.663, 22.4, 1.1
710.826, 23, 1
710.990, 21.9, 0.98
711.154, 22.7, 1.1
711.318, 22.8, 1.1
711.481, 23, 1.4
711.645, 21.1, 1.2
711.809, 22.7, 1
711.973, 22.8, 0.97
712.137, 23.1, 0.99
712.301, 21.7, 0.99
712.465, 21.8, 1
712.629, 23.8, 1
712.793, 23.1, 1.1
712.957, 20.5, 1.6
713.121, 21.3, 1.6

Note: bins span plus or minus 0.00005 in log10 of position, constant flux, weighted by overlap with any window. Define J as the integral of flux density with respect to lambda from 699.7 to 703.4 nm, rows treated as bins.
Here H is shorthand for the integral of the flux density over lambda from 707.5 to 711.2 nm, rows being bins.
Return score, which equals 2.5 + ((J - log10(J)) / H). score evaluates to 3.545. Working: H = 83.3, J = 89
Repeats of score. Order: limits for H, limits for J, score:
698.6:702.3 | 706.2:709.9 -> 3.430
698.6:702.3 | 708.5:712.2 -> 3.412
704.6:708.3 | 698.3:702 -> 3.494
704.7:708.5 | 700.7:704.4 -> 3.484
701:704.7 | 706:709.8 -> 3.446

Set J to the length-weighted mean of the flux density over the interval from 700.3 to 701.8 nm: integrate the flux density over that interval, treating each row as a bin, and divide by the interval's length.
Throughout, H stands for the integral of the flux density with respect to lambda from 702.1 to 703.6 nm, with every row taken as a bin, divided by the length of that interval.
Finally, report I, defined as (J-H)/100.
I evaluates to -0.001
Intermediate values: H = 24.1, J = 23.9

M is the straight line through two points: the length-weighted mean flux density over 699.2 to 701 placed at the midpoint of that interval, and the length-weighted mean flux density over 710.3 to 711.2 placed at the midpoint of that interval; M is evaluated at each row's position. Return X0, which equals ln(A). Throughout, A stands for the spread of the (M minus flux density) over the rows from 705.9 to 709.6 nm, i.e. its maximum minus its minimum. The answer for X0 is 1.34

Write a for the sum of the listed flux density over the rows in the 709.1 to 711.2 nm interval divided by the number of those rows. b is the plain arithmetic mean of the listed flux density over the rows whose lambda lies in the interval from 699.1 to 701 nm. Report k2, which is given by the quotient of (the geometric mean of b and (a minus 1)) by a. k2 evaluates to 1.01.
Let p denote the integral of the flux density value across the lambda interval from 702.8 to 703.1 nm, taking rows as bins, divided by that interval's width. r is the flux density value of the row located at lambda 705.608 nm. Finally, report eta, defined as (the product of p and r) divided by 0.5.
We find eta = 1152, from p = 25.4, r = 22.7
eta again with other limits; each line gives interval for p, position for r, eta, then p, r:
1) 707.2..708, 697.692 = 1103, 23.1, 23.9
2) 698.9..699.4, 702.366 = 1059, 23.1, 22.9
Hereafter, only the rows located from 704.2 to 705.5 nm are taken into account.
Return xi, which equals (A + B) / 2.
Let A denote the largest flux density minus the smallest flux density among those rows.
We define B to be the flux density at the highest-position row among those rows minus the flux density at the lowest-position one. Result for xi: 2.00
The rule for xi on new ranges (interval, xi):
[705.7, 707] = 1.50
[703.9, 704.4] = 1.10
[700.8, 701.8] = 1.65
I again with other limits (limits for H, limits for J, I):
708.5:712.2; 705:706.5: 0.008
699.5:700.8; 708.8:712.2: -0.016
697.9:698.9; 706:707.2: -0.015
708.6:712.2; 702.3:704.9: 0.021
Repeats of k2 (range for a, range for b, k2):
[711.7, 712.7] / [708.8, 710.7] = 0.97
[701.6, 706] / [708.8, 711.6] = 0.94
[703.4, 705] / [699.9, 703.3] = 0.96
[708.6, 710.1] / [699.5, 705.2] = 1.02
